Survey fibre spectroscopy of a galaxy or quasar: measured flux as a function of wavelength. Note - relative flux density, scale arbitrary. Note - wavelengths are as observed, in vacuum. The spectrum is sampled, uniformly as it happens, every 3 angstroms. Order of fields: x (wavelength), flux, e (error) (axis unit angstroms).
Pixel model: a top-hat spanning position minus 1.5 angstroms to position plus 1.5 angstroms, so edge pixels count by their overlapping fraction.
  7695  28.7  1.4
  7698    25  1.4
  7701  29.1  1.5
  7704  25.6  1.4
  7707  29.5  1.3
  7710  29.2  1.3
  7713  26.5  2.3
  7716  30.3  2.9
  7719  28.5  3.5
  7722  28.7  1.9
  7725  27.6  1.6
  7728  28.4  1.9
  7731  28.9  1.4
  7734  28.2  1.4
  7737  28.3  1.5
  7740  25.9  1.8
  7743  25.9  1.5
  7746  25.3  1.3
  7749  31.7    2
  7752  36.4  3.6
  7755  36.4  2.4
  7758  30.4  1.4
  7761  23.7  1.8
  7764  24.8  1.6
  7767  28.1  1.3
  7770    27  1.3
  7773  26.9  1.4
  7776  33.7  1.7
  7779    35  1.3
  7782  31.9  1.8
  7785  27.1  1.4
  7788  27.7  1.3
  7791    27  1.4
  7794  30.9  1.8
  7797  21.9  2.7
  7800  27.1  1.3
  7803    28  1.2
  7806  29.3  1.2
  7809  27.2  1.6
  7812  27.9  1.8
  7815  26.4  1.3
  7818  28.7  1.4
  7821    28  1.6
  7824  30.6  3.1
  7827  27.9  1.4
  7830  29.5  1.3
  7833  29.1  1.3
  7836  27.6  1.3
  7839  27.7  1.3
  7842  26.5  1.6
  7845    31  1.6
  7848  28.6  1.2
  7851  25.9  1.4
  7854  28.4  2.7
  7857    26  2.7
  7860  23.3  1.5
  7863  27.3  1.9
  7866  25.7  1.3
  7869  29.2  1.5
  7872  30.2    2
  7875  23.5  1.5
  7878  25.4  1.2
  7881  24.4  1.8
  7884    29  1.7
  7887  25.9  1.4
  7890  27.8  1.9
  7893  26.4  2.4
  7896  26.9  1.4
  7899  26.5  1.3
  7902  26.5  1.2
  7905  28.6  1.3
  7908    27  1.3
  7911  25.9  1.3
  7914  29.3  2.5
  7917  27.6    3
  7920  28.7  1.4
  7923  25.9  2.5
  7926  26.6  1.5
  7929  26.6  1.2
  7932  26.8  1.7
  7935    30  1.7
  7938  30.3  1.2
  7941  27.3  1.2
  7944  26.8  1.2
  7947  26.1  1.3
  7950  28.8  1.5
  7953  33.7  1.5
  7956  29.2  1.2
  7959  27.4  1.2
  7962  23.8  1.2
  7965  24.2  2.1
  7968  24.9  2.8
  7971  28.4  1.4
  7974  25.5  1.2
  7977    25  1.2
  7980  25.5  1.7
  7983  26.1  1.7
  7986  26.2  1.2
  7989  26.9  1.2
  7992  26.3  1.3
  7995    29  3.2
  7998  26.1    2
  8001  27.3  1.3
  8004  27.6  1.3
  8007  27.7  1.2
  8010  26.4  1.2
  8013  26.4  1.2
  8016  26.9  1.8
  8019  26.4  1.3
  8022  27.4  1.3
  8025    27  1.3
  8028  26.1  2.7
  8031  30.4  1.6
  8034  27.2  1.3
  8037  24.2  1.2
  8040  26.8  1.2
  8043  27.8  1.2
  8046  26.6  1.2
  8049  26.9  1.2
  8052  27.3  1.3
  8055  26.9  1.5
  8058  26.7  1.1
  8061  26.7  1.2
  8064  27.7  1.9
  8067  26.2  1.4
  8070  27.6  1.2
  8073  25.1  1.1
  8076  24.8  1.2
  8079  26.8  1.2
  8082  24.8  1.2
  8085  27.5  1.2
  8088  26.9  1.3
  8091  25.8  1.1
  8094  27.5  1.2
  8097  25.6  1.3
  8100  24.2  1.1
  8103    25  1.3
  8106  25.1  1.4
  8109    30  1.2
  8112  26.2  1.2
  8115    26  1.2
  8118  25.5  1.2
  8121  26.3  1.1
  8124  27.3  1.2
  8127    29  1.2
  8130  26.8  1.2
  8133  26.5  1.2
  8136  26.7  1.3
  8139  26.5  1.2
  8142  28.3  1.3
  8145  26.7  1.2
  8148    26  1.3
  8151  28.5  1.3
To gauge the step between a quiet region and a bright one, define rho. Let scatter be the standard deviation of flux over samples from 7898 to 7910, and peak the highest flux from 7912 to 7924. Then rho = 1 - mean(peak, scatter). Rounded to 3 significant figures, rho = -14.1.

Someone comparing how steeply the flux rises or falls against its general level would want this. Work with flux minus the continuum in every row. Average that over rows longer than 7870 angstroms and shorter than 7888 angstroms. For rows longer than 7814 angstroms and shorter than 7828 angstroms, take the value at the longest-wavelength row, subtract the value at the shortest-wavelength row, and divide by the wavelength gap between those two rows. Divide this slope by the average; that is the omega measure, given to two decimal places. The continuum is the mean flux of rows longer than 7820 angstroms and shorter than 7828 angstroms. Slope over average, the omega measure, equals -0.05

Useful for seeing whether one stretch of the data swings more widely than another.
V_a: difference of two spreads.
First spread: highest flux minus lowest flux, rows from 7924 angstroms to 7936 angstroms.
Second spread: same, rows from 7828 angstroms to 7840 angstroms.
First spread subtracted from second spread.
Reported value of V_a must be -1.5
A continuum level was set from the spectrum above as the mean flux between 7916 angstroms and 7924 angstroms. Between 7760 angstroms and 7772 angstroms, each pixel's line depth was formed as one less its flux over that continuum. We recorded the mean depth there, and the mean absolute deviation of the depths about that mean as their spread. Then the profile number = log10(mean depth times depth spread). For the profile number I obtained -2.5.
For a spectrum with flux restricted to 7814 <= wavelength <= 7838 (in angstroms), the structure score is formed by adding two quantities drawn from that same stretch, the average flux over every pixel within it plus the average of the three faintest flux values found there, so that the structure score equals 55.8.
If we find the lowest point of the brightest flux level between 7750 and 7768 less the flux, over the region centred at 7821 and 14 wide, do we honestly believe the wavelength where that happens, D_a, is 7824 angstroms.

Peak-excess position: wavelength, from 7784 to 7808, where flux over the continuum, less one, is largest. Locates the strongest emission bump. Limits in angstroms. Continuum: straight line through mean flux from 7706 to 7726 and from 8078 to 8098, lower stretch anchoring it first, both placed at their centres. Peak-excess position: 7794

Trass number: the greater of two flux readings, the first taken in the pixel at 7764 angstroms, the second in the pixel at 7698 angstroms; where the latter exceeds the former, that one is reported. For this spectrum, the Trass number 25.0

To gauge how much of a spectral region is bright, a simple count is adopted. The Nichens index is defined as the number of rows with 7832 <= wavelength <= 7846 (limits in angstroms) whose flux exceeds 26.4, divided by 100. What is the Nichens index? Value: 0.050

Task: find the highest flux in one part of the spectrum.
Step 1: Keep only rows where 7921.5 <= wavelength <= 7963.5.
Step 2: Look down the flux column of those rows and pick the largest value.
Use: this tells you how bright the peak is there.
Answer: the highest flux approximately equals 33.7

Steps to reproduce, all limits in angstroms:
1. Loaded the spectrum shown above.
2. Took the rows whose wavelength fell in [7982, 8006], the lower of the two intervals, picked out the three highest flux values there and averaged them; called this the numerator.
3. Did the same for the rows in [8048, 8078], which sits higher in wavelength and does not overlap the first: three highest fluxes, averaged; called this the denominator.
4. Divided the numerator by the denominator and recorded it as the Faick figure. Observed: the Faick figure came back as 1.02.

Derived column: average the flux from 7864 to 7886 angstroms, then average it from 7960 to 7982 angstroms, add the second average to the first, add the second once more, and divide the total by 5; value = 15.5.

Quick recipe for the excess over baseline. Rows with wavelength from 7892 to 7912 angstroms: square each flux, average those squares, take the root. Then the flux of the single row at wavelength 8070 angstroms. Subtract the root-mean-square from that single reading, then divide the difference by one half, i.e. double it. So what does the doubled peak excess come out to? 2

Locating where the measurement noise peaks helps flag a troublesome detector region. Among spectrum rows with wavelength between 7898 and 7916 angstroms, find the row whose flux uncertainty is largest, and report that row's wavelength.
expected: 7914 angstroms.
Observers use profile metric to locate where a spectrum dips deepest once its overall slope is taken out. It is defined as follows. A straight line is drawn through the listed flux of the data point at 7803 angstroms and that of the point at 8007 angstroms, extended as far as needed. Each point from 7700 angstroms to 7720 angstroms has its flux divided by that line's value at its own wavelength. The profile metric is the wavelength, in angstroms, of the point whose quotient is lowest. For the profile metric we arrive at 7704 angstroms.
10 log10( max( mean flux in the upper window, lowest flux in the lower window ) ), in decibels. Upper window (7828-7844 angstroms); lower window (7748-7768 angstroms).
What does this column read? 14.5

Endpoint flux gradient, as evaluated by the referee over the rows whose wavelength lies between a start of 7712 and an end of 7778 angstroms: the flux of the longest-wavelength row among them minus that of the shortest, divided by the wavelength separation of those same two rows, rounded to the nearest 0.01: 0.11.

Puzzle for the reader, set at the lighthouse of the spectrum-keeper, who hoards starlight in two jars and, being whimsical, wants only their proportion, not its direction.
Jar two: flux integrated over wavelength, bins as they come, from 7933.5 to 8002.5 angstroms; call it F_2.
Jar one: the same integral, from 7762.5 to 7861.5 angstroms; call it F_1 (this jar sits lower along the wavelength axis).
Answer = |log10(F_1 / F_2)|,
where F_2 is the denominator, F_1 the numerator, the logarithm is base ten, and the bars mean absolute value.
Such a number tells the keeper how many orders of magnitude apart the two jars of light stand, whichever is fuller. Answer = 0.17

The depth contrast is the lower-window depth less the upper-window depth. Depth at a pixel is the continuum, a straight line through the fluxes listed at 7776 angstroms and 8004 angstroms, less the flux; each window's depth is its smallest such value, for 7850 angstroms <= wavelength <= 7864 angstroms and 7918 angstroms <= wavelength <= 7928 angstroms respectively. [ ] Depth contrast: 2.1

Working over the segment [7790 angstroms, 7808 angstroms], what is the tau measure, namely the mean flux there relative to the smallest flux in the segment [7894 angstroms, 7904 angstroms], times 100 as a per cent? 103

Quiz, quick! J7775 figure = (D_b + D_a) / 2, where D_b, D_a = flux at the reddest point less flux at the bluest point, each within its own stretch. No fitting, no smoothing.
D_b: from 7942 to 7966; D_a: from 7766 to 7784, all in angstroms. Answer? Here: 0.6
